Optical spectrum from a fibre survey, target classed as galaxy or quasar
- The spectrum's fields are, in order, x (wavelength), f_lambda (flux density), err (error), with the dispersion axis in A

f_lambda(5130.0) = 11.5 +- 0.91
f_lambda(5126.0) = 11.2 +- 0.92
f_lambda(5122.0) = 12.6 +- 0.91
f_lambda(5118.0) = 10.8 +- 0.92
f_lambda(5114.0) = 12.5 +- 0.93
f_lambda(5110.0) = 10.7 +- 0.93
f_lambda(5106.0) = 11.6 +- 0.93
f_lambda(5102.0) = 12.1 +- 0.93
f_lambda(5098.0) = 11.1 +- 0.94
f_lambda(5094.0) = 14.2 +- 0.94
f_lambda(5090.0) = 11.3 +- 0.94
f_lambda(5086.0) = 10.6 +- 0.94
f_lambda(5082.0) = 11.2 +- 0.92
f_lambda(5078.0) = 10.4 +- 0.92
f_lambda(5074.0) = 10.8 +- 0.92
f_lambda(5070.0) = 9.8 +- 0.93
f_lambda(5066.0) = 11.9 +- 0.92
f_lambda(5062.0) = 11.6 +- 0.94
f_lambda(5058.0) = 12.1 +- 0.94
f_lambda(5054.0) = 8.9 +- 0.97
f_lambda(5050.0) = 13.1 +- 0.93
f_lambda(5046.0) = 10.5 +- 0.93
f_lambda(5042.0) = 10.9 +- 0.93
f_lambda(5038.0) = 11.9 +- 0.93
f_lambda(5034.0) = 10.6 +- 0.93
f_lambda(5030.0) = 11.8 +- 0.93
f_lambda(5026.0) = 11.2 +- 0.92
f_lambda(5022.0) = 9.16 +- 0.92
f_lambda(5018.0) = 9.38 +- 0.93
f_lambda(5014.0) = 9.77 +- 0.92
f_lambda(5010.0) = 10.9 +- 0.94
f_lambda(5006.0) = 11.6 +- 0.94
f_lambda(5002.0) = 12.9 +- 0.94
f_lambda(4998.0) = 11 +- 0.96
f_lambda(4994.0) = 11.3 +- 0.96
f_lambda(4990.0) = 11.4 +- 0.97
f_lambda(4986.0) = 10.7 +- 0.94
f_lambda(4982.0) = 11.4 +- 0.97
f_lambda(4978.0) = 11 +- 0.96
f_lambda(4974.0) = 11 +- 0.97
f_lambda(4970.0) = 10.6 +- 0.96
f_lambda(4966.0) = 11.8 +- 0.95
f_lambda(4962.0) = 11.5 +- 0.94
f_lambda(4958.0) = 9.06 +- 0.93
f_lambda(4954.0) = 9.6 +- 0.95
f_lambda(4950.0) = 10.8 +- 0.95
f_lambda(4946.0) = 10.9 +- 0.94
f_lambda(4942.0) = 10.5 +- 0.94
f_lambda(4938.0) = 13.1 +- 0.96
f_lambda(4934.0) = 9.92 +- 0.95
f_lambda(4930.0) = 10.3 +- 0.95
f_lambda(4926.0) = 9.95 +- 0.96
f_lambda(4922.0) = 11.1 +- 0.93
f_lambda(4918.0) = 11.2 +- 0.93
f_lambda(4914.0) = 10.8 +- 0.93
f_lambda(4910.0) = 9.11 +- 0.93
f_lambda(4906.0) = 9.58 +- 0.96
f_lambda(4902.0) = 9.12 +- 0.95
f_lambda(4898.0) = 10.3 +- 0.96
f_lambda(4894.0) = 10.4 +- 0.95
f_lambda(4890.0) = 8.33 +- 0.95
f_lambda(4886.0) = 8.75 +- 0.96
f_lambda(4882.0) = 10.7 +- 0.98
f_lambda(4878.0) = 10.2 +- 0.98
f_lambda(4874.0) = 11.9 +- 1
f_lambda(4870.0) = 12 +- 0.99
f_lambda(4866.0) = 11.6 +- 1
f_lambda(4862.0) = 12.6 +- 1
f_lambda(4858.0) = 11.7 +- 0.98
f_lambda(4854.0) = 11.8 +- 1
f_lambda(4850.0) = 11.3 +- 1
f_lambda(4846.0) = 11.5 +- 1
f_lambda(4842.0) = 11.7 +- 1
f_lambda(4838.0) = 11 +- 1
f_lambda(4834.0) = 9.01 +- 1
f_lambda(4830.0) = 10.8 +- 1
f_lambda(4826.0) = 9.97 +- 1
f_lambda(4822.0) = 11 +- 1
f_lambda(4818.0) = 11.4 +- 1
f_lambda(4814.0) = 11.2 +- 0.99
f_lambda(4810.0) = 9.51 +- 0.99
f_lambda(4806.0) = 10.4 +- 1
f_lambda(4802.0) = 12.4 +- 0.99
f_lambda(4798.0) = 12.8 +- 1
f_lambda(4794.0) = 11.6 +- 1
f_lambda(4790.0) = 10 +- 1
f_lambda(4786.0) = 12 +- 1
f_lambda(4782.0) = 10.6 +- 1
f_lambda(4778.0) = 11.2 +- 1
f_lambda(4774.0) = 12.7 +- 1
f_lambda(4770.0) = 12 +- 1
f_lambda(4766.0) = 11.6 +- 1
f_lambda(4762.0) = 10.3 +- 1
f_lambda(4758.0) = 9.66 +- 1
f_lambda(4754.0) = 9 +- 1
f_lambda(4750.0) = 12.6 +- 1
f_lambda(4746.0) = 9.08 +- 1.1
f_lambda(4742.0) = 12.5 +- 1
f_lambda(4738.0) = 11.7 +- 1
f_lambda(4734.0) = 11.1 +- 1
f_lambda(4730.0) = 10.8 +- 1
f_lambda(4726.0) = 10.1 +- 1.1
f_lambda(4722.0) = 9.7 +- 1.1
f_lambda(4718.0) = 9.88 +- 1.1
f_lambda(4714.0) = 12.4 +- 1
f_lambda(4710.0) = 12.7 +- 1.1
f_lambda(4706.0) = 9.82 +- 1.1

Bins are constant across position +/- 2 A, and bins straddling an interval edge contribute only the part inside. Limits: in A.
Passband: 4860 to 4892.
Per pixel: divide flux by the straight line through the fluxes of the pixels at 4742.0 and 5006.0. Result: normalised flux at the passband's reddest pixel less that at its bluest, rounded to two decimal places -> -0.35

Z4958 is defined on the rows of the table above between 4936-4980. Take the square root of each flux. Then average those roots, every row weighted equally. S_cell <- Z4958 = 3.30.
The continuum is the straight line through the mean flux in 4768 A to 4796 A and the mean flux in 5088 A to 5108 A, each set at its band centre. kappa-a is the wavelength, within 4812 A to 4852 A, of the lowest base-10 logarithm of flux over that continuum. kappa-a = 4834.0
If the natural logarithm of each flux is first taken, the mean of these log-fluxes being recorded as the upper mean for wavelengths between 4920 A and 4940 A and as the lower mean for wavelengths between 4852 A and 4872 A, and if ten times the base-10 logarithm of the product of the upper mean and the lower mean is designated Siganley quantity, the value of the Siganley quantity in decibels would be 7.7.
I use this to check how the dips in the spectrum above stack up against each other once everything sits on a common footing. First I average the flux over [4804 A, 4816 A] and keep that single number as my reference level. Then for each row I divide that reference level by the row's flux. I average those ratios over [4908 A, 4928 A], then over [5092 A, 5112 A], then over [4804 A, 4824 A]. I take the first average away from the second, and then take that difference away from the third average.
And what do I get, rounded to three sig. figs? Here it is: 1.10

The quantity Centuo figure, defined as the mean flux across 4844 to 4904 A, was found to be 10.8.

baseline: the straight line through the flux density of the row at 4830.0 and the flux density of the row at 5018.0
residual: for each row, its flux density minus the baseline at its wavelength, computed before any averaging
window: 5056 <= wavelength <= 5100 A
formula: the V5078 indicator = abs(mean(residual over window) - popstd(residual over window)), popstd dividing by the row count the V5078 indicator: 1.3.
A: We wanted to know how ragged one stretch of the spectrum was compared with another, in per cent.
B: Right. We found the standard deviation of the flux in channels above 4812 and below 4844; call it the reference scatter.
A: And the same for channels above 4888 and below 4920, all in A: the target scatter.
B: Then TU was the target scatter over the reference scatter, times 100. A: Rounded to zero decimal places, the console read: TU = 112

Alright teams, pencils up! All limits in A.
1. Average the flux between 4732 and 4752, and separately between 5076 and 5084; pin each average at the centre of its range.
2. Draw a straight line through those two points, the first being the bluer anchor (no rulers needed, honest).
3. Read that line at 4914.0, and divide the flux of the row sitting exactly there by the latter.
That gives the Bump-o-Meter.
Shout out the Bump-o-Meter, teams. 0.97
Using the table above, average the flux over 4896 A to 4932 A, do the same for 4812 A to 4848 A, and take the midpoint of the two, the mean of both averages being 10.5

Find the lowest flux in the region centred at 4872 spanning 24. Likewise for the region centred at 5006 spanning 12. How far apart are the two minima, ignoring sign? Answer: 0.7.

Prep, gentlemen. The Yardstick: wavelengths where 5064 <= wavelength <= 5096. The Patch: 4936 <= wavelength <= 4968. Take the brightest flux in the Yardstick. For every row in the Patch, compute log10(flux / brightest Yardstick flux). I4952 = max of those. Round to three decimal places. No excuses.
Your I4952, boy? -0.035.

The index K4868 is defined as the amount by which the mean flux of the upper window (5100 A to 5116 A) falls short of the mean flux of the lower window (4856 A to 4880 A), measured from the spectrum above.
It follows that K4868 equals -0.1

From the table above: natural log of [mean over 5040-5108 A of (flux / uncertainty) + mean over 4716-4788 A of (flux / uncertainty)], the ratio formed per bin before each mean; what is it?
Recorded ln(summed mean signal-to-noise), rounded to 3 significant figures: 3.13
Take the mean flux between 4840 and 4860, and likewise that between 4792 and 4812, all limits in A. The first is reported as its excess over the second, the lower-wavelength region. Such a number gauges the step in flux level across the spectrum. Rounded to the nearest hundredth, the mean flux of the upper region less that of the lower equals 0.26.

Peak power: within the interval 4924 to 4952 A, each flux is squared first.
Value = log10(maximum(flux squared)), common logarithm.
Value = 2.23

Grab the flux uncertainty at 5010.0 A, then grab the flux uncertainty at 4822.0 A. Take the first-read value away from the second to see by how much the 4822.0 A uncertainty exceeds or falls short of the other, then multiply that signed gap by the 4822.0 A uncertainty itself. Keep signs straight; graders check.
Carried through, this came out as 0.060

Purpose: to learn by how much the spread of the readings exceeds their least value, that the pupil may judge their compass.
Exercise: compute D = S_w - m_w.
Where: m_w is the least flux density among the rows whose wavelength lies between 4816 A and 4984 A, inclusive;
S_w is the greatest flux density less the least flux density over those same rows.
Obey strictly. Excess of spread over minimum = -3.6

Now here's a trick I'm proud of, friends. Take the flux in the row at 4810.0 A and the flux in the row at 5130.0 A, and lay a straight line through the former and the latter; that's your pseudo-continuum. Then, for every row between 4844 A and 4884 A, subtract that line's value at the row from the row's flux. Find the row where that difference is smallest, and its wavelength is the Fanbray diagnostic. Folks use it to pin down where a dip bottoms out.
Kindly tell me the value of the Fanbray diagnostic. 4878.0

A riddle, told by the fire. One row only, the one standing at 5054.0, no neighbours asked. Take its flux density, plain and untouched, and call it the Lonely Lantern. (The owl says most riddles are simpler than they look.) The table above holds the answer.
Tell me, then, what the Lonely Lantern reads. 8.9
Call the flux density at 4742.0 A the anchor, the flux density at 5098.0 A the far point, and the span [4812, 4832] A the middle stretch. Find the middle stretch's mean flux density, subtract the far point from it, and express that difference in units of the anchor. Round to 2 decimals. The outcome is -0.02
